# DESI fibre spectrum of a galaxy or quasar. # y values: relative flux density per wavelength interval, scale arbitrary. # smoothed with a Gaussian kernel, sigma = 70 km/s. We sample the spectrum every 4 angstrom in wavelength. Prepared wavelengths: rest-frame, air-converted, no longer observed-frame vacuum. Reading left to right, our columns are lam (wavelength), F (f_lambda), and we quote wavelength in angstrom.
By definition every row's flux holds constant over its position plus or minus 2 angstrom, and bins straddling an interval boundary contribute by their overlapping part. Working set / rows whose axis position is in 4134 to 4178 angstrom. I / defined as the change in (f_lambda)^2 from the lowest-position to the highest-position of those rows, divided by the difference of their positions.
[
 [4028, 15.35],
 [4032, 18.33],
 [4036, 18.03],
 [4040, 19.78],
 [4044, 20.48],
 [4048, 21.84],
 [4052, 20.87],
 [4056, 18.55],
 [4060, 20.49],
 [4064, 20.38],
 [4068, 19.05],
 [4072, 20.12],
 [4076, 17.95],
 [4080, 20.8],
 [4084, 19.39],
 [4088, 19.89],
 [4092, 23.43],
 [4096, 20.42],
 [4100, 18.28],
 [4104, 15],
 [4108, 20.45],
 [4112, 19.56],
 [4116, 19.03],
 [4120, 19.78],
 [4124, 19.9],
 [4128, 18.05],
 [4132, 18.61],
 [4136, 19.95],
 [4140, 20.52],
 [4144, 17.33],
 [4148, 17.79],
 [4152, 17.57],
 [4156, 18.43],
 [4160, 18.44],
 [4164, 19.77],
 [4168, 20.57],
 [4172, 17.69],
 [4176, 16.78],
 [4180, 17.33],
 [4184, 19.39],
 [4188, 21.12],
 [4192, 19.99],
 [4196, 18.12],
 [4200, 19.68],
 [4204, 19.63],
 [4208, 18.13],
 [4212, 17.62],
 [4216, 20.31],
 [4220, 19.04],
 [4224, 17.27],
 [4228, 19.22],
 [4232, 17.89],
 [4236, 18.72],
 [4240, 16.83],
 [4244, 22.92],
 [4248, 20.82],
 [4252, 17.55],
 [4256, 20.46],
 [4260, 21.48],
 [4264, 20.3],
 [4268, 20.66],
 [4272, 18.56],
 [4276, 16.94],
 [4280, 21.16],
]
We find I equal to -2.9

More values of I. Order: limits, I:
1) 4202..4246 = 3.5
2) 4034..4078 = -0.1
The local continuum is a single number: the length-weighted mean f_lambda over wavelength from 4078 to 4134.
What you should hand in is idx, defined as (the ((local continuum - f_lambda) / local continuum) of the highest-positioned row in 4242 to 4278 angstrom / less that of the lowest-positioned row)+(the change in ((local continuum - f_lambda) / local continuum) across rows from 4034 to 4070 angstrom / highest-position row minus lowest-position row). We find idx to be 0.25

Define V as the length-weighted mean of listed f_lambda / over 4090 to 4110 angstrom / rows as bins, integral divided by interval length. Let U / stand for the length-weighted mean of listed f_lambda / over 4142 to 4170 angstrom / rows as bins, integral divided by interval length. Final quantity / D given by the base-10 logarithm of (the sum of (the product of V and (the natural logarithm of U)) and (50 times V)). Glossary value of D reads 3.01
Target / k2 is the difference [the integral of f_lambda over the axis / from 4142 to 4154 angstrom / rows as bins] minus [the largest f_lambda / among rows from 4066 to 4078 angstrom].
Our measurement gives 191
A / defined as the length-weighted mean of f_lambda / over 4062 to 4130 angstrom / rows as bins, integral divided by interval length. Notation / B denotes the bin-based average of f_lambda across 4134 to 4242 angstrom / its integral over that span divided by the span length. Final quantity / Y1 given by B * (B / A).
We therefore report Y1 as 18.0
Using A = 19.5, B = 18.7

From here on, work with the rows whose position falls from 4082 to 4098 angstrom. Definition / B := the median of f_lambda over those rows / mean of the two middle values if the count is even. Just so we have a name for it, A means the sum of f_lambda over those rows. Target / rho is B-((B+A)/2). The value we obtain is -31.5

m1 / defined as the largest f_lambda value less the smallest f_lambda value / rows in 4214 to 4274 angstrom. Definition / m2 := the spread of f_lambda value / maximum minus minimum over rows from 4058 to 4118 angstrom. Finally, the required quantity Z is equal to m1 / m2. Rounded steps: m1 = 6.1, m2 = 8.4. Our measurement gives 0.7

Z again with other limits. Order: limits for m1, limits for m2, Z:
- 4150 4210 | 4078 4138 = 0.5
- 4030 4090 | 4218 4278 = 0.6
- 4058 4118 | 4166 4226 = 1.9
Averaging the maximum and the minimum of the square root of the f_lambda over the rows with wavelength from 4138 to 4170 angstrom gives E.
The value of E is 4.35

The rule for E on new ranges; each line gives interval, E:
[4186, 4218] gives 4.40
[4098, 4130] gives 4.20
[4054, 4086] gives 4.40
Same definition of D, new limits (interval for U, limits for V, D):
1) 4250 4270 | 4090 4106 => 3.01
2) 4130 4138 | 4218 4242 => 2.98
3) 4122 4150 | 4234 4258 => 3.01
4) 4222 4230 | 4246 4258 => 3.02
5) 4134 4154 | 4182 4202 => 3.02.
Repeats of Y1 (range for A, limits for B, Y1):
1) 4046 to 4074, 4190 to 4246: 17.8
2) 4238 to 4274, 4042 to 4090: 20.0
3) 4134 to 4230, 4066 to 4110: 20.3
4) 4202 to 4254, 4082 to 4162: 19.3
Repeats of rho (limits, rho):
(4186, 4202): -29.5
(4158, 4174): -28.7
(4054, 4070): -29.4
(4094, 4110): -27.4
